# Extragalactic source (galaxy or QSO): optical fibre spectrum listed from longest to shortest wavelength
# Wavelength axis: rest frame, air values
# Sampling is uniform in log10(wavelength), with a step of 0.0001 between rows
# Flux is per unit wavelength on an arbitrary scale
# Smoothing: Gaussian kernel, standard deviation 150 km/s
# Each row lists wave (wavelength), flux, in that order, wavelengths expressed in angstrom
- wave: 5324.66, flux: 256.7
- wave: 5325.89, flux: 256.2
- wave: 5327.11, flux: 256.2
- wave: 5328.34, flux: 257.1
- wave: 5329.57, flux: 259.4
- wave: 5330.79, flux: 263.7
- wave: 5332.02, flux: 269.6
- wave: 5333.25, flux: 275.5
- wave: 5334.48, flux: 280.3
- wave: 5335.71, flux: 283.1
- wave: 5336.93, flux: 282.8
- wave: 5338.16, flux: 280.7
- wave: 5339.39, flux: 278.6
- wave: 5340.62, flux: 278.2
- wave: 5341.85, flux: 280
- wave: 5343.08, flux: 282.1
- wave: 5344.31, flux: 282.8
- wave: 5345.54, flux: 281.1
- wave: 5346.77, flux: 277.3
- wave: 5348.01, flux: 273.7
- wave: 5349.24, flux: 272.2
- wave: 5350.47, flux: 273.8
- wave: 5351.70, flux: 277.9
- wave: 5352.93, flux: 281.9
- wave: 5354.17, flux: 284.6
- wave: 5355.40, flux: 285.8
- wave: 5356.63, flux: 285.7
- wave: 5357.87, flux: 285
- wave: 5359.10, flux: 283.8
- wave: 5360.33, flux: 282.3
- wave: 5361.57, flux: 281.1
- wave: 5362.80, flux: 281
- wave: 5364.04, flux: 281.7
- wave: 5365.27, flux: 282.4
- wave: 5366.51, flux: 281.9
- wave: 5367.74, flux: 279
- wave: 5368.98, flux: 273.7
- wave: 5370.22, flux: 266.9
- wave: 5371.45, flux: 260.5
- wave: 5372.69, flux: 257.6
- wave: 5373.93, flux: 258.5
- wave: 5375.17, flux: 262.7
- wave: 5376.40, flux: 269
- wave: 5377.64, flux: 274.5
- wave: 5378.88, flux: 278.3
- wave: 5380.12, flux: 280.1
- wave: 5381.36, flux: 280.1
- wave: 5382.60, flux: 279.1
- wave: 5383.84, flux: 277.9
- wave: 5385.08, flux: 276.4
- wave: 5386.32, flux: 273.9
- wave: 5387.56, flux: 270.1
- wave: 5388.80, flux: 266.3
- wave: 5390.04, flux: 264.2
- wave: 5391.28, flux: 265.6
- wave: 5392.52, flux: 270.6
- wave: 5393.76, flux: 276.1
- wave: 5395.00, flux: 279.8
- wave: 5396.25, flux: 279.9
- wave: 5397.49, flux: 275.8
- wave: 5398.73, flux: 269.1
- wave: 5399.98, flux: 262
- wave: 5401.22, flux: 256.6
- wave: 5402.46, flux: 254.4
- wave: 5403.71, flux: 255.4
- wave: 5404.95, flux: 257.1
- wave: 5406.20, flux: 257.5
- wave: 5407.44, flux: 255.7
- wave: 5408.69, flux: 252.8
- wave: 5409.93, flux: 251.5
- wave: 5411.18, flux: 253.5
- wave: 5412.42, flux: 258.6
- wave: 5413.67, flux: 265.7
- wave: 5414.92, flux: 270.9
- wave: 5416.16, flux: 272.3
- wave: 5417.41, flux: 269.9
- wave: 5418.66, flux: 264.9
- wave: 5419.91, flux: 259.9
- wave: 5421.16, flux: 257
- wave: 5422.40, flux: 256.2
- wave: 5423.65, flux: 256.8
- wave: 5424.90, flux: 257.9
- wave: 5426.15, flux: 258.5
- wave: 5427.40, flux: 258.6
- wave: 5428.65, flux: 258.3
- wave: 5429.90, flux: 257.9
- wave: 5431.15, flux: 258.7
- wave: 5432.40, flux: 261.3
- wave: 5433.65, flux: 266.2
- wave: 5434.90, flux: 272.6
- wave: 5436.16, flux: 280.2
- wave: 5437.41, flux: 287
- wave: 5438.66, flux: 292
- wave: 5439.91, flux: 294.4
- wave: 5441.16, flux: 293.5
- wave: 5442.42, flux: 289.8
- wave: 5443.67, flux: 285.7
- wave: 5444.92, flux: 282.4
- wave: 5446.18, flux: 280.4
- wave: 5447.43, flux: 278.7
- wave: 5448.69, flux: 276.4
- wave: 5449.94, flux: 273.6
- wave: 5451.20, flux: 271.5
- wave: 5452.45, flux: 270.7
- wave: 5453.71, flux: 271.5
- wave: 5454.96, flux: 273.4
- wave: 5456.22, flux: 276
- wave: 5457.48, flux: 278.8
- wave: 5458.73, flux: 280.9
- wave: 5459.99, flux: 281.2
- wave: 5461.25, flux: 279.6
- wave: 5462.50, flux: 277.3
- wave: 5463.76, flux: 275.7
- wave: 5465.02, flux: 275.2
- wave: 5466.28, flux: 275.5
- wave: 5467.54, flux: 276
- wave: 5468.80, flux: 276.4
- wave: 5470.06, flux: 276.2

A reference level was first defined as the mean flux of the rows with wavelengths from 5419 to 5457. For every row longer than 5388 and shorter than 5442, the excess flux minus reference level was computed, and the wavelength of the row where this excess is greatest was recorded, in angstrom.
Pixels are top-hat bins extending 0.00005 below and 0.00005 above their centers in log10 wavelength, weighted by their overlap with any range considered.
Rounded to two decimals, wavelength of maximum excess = 5439.91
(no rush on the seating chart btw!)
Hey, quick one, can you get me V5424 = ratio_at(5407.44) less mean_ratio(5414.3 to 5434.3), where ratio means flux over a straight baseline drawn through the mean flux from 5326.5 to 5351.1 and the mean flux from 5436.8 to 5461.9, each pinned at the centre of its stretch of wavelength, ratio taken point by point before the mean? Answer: -0.018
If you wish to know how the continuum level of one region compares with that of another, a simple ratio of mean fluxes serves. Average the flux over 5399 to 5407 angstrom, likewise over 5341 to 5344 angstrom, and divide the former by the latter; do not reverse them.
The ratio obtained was 0.92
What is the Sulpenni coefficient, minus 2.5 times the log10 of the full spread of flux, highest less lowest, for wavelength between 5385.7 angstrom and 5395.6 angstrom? -3.0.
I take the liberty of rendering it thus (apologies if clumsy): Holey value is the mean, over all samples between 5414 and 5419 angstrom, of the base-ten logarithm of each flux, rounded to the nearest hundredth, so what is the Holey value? 2.43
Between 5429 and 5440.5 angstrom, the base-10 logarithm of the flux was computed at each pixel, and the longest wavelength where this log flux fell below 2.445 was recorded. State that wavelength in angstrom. 5434.90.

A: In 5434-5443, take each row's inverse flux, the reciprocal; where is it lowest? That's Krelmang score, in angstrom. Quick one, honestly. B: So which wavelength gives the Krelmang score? 5439.91 angstrom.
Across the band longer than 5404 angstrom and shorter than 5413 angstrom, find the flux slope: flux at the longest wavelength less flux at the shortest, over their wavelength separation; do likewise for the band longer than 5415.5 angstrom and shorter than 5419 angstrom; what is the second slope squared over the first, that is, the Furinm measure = 44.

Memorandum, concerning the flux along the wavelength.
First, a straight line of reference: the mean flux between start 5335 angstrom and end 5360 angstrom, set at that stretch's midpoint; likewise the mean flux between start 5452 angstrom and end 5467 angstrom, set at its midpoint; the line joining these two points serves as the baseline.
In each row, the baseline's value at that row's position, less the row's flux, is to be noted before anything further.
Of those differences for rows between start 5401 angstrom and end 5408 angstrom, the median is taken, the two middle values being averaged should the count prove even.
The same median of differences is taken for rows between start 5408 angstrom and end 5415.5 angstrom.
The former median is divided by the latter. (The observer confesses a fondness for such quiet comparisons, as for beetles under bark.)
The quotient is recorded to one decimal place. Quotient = 1.0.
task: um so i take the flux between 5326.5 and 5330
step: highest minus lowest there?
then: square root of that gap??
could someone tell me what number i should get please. 1.8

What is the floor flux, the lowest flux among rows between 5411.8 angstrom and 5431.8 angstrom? 256.2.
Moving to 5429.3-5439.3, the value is 257.9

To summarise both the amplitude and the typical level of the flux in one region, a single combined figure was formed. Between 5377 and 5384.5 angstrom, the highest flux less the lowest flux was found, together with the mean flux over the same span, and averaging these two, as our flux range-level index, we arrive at 142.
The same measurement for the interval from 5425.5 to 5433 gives 131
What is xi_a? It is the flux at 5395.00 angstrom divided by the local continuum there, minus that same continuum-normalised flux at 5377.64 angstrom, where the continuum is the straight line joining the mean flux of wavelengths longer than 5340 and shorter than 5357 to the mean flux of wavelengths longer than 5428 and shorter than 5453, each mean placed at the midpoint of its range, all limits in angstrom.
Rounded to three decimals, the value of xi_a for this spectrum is 0.021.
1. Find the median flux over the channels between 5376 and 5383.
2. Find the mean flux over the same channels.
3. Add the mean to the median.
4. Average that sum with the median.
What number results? 417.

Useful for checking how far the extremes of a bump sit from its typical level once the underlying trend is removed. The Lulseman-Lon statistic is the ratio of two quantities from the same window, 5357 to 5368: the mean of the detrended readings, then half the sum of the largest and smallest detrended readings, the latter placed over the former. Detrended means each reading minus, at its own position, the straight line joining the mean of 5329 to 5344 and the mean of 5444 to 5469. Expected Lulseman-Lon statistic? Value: 1.0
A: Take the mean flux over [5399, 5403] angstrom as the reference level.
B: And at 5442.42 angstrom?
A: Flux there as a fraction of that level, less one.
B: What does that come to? 0.12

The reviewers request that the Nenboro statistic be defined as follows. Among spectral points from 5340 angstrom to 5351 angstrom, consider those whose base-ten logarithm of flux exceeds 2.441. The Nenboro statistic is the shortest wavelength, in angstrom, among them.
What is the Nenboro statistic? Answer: 5340.62 angstrom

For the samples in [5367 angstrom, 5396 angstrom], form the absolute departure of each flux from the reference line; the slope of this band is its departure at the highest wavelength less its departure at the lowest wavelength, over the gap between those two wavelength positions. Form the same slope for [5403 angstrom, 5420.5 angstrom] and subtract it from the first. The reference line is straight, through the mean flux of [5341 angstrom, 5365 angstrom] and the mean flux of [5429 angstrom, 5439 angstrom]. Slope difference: 0.5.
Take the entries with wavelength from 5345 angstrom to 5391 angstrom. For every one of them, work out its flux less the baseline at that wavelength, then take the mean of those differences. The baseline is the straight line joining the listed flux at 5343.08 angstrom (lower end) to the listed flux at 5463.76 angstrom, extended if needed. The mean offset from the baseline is -5.1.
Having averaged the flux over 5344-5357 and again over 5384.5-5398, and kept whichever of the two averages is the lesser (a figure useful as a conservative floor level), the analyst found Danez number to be 273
